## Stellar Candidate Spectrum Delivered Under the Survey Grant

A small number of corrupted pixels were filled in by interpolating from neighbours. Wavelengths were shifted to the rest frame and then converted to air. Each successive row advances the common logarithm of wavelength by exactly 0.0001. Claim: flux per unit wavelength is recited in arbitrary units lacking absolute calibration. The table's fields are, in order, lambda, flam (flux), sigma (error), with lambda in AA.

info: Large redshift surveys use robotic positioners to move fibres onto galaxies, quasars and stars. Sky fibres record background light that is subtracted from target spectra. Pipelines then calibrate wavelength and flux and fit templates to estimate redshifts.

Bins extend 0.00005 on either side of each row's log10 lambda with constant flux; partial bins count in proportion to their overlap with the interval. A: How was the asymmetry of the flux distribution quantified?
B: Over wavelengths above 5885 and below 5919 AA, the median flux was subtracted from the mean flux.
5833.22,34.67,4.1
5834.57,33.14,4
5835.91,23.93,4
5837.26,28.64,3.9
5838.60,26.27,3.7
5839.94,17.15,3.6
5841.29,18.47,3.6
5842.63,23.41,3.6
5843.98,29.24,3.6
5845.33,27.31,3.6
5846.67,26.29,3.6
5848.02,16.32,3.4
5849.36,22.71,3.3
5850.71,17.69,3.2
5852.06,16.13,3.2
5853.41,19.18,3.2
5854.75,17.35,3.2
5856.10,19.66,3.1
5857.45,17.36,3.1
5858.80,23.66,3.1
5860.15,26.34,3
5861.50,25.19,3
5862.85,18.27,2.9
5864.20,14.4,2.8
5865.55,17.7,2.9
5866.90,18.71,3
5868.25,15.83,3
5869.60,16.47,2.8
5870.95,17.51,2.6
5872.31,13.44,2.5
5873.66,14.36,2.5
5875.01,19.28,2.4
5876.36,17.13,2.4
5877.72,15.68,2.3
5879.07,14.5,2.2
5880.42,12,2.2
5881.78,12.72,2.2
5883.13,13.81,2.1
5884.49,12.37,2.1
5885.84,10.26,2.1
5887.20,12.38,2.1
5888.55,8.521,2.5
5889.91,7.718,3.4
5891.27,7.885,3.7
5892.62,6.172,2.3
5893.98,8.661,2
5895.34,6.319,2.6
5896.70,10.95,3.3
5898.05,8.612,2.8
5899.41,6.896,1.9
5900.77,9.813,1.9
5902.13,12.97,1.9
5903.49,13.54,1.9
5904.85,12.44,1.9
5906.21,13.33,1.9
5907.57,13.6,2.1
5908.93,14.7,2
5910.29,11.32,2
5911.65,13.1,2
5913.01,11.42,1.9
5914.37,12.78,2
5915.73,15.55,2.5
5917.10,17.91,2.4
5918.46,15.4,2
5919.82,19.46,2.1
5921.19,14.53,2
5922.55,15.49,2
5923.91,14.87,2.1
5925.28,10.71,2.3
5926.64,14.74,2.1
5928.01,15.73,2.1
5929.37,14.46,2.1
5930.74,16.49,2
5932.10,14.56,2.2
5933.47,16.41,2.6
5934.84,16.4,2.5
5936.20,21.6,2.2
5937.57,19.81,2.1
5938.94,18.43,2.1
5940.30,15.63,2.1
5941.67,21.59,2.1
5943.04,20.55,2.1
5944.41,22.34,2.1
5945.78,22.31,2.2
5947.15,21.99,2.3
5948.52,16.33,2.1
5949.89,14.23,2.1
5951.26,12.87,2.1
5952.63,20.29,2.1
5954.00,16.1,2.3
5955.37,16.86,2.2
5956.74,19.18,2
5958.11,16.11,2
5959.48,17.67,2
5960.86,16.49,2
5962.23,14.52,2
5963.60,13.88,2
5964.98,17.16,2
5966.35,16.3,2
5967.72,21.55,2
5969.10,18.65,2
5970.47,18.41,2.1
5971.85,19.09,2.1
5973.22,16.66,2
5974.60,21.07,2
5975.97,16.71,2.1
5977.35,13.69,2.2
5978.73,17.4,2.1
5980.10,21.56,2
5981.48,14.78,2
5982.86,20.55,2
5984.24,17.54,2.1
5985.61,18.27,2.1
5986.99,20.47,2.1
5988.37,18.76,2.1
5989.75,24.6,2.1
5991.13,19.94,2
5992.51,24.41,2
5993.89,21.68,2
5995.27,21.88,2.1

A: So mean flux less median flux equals -0.1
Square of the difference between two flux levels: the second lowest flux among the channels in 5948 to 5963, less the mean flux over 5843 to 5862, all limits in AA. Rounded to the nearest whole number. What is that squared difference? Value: 56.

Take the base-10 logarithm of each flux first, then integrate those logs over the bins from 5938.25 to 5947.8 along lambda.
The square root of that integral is 3.5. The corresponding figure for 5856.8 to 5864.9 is 3.3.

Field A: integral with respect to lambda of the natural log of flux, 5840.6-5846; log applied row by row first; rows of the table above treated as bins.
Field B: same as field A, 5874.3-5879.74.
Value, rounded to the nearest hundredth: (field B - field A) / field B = -0.13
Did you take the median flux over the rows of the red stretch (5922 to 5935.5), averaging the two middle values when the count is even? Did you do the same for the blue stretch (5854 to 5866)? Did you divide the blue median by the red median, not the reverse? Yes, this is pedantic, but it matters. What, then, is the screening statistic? 1.20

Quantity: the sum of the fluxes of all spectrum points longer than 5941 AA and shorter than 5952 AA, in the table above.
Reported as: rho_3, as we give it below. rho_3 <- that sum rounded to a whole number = 152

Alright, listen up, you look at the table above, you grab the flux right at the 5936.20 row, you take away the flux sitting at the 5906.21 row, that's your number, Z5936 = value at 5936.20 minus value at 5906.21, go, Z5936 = 8.3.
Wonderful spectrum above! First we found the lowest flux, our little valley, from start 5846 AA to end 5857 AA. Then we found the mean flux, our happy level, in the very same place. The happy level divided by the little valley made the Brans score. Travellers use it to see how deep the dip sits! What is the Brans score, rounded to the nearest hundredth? 1.20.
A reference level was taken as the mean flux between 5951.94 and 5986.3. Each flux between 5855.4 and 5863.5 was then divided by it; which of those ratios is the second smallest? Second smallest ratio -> 1.0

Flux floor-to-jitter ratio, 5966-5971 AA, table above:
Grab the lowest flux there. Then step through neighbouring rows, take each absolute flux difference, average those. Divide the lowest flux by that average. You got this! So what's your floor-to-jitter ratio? 5.8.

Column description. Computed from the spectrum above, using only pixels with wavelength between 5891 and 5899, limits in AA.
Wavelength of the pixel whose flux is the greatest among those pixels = 5896.70 AA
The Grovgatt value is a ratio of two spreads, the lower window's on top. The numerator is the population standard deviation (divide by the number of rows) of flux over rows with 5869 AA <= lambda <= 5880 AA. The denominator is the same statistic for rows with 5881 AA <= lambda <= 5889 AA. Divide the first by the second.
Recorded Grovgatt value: 1.0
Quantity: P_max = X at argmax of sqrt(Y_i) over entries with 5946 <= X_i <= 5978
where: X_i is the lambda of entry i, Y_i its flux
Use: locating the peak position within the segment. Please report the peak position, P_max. 5947.15 AA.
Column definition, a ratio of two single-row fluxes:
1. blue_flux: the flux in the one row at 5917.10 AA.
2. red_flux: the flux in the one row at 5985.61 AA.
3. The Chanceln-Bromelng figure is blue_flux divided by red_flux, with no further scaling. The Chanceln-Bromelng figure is 1.0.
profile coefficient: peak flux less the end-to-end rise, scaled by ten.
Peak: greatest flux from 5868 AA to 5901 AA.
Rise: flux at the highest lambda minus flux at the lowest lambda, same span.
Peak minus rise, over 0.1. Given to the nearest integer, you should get 253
